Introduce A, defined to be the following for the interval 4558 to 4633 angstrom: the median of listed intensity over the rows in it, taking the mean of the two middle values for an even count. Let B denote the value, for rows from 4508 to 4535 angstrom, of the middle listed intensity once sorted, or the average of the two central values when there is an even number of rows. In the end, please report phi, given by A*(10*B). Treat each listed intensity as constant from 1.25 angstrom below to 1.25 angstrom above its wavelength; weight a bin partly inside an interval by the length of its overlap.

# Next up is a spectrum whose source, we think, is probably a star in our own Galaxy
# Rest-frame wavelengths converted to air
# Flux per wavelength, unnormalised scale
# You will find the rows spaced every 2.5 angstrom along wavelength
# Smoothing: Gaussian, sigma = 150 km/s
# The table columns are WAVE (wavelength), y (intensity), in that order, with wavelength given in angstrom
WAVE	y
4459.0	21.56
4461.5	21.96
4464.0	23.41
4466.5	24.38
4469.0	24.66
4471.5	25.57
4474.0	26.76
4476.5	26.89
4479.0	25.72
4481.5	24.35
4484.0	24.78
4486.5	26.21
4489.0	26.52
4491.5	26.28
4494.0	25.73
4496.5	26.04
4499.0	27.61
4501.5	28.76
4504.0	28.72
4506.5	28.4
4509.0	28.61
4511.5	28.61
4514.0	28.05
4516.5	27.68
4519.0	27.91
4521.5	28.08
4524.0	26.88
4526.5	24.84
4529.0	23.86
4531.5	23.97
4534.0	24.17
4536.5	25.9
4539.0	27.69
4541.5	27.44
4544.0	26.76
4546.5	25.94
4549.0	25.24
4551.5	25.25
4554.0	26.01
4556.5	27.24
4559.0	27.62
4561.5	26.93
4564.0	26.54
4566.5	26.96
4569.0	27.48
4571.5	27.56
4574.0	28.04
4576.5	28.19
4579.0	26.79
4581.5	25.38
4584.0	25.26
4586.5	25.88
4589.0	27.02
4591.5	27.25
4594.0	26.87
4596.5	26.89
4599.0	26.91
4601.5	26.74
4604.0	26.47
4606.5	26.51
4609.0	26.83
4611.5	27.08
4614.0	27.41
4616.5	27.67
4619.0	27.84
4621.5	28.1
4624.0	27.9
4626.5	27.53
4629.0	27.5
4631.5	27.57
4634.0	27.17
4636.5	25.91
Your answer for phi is 7487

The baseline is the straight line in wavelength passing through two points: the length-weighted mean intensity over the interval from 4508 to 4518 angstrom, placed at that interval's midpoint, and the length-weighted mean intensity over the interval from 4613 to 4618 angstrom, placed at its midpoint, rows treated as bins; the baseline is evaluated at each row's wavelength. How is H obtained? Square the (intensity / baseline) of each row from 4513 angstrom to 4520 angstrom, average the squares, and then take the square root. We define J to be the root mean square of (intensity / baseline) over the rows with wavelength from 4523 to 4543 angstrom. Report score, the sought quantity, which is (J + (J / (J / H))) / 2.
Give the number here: 0.951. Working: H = 0.989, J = 0.91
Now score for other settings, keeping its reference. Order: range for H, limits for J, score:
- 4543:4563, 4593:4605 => 0.956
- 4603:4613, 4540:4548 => 0.961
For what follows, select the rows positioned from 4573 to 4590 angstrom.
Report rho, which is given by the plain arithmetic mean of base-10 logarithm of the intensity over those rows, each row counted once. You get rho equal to 1.43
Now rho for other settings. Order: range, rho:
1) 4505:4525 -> 1.45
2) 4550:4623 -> 1.43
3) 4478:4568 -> 1.42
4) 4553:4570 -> 1.43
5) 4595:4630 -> 1.44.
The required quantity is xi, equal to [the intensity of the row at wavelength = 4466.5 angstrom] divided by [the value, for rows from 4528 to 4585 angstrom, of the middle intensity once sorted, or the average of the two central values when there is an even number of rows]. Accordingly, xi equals 0.91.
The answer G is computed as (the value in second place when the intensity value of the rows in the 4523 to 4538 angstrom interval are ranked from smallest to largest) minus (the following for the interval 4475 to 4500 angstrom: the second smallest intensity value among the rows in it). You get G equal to -0.8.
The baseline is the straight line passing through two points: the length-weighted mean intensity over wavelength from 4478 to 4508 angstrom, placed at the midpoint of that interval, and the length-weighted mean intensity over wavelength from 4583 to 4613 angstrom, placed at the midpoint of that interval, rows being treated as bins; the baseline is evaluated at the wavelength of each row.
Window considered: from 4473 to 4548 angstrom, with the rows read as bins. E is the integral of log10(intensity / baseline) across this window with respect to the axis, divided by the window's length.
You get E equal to -0.001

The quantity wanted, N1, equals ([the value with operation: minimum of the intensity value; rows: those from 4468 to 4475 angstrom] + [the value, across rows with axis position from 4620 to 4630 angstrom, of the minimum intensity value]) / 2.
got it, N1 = 26.1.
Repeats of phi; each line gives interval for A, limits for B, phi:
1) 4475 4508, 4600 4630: 7215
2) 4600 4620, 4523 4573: 7184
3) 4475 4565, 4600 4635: 7317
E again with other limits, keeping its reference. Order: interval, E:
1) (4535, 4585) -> 0.001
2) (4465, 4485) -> -0.021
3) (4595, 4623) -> 0.008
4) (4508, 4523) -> 0.024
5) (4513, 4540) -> -0.007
